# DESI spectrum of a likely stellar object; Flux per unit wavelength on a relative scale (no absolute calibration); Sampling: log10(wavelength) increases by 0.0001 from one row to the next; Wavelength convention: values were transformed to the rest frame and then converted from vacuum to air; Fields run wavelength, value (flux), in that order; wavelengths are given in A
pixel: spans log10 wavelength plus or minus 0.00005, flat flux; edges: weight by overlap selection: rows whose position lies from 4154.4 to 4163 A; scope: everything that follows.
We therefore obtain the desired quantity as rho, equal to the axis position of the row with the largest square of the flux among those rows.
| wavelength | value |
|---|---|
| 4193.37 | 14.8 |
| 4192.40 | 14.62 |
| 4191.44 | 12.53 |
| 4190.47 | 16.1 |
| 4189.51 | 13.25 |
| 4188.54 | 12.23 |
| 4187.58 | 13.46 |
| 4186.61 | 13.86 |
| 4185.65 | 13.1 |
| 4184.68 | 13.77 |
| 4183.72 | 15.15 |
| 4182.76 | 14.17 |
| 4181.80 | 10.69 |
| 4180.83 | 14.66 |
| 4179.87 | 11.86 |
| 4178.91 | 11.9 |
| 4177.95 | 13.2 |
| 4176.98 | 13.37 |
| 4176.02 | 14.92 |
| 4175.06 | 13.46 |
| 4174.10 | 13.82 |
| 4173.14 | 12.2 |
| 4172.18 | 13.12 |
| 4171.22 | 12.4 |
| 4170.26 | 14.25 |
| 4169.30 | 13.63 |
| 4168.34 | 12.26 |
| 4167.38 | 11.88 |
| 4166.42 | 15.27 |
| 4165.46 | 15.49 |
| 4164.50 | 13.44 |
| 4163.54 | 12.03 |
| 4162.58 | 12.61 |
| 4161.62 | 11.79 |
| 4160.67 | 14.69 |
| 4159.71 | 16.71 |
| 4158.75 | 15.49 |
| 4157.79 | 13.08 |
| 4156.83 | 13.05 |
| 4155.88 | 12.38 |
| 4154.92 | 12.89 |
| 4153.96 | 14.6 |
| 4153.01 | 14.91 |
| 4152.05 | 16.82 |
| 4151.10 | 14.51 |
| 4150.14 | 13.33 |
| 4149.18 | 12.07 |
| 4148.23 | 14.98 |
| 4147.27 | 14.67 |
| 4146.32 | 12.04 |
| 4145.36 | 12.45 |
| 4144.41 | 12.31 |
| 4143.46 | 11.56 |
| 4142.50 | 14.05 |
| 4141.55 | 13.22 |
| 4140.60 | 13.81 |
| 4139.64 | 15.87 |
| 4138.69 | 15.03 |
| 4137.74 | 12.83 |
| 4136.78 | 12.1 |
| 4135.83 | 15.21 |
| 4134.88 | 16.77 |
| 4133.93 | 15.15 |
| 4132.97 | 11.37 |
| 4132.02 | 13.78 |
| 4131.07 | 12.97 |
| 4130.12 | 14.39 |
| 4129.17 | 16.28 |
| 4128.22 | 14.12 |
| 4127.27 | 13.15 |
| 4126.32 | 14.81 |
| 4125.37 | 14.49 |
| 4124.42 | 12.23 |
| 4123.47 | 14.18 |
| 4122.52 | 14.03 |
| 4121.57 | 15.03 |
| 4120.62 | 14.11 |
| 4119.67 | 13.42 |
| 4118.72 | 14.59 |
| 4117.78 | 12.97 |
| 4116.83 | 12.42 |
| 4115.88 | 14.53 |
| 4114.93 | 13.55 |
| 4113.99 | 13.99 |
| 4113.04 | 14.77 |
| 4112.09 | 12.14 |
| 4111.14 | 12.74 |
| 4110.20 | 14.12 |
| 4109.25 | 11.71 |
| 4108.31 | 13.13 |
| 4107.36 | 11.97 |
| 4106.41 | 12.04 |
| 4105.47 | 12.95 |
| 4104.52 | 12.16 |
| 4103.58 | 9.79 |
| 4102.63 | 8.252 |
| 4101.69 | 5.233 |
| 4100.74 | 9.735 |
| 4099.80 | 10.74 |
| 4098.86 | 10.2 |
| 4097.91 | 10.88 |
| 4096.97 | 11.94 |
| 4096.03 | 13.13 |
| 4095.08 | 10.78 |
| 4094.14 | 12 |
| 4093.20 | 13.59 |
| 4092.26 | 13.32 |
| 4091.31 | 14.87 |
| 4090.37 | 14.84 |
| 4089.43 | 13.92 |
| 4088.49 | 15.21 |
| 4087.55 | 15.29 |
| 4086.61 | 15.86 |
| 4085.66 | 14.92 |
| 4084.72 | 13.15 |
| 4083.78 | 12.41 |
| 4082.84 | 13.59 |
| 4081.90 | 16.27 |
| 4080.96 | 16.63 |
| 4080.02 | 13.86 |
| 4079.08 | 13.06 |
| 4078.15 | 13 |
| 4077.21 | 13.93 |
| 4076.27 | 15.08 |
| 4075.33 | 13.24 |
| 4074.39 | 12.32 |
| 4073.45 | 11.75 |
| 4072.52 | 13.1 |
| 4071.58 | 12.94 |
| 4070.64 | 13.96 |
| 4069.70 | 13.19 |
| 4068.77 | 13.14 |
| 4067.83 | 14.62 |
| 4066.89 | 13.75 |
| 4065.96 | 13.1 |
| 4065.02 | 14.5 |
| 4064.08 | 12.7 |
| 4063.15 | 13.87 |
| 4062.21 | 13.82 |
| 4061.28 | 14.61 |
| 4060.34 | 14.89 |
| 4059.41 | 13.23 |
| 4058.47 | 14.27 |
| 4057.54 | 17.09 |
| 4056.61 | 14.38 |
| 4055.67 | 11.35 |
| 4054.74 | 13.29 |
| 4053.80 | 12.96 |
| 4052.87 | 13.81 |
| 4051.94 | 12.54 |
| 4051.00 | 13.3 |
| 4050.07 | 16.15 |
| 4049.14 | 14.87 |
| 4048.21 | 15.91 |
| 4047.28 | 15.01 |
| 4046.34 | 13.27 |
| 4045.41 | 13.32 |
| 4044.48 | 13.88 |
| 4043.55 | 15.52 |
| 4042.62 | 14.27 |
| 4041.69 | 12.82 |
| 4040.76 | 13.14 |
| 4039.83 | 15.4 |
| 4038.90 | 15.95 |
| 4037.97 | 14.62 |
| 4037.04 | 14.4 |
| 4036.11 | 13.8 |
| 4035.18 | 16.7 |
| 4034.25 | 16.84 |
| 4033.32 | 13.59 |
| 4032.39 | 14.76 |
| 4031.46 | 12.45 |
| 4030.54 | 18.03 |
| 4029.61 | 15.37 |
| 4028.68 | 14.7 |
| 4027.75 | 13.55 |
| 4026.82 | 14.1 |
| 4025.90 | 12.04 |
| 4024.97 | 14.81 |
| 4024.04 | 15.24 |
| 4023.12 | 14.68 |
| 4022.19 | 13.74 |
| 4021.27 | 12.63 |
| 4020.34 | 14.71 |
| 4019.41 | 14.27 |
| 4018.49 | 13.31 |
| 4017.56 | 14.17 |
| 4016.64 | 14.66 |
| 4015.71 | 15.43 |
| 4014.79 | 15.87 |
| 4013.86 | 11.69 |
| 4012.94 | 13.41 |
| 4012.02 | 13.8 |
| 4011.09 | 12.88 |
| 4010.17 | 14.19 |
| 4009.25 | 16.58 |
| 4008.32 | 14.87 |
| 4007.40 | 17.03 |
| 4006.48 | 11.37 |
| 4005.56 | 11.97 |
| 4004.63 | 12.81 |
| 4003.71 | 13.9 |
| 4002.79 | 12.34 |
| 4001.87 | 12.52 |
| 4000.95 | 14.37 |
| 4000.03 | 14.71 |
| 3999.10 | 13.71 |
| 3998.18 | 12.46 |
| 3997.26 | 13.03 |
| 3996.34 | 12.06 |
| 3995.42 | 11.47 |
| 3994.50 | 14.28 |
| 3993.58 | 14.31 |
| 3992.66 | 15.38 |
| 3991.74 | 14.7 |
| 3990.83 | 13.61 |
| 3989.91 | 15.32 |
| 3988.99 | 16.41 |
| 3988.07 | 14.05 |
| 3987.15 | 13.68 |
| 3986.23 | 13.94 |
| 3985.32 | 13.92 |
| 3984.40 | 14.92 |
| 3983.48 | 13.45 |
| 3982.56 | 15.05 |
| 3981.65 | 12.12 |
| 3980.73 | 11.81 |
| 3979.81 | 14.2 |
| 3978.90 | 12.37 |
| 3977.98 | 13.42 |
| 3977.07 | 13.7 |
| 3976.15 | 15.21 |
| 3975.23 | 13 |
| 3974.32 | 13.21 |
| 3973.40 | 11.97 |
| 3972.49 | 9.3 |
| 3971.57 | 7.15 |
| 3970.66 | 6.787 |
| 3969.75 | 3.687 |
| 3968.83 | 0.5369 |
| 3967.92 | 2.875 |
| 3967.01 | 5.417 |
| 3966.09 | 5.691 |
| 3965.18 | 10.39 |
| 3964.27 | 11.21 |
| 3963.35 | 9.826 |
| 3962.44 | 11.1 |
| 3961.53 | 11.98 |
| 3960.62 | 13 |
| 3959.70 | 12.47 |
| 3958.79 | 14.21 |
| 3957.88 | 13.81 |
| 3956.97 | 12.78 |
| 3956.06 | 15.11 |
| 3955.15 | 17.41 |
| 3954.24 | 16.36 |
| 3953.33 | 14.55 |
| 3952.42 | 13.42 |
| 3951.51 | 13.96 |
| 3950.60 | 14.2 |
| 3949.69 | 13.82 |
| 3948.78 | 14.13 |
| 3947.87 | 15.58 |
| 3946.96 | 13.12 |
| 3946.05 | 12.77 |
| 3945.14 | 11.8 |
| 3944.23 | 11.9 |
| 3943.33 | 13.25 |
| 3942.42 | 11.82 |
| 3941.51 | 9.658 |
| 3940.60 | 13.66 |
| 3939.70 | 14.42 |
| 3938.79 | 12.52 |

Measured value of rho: 4159.71 A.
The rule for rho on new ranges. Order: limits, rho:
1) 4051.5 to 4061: 4057.54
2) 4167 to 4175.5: 4170.26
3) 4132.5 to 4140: 4134.88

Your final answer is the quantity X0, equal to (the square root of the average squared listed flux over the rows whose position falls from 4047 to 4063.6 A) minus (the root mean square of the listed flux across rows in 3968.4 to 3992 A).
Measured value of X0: 1.5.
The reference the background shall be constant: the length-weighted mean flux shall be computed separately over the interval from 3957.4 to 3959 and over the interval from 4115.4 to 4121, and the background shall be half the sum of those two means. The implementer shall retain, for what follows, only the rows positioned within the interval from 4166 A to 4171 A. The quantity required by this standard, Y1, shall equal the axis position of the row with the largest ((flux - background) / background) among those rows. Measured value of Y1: 4166.42 A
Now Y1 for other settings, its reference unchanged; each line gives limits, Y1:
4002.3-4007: 4003.71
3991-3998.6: 3992.66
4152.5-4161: 4159.71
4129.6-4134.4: 4133.93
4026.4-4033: 4030.54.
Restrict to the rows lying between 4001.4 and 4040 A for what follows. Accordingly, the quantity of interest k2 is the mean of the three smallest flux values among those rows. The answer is 11.7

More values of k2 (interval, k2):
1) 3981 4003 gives 11.9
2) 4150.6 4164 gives 12.1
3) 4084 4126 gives 7.7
